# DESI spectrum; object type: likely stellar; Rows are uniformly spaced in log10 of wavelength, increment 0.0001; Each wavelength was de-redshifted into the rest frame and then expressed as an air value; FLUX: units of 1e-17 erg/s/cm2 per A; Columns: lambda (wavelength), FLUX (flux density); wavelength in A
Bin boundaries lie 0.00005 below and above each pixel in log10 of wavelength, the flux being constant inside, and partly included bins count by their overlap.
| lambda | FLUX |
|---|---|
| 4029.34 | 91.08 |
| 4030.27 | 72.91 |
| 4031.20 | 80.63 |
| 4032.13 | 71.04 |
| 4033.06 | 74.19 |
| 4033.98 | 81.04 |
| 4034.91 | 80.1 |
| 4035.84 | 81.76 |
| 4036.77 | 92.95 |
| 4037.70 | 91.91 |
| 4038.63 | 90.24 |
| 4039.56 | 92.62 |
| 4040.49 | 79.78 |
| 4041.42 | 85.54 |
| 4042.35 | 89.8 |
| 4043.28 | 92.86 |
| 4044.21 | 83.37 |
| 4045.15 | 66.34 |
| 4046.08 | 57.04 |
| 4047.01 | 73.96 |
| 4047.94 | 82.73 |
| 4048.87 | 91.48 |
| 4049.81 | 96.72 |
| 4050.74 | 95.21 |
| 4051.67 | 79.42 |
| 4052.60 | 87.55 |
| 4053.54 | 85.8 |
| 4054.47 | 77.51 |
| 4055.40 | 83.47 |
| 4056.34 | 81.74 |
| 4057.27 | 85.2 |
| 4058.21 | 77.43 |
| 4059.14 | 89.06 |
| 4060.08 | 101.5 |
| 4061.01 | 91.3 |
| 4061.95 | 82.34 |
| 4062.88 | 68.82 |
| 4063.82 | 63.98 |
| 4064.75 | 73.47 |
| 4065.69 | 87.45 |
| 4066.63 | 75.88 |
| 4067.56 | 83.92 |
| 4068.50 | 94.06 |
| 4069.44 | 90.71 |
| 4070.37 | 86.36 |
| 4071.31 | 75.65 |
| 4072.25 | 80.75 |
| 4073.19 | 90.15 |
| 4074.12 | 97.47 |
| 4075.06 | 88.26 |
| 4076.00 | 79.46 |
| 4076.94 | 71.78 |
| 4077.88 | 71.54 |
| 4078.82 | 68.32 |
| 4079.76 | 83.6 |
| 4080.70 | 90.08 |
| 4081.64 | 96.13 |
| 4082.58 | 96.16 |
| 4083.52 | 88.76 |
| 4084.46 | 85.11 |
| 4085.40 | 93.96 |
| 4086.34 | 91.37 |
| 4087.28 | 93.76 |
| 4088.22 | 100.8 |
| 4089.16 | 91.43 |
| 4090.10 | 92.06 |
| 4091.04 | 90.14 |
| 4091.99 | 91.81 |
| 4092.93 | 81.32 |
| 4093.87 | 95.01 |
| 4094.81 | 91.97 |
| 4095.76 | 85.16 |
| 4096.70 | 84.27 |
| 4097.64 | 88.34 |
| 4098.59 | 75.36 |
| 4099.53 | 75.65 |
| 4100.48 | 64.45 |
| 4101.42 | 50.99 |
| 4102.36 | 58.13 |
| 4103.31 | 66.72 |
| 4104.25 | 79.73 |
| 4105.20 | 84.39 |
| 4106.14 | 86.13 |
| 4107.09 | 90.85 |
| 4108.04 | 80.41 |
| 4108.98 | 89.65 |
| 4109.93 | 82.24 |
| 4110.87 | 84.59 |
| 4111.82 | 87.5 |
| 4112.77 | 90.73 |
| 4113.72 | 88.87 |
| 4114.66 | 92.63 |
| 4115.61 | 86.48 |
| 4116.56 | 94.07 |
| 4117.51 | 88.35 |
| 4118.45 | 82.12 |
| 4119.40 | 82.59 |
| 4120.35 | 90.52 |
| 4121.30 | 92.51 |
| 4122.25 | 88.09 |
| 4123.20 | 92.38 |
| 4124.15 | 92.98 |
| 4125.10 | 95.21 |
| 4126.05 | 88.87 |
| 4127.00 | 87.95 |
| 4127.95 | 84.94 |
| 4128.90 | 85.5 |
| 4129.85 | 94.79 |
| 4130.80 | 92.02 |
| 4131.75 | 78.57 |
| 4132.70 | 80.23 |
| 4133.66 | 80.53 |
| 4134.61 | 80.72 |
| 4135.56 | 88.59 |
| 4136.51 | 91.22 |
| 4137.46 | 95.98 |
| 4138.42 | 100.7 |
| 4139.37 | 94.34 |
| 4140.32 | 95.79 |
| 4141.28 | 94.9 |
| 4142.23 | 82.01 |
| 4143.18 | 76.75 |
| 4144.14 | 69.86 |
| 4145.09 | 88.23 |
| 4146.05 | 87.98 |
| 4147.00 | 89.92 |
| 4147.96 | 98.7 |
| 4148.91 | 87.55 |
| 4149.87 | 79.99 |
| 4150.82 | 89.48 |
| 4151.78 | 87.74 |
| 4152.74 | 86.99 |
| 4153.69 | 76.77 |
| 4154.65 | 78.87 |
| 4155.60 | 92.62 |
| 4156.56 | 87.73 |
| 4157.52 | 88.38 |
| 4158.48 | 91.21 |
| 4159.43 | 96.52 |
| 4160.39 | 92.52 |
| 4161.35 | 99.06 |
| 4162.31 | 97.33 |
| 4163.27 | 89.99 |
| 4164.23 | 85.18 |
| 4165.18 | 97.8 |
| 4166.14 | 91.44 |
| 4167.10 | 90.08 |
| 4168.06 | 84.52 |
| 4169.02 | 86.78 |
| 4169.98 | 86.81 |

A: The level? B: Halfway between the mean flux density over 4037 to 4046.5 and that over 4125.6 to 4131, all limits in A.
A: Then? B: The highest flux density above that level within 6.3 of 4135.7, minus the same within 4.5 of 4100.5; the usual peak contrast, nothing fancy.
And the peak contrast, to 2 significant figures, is 12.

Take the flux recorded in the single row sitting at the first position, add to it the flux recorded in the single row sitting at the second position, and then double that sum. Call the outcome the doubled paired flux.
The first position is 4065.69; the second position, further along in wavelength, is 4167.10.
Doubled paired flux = 355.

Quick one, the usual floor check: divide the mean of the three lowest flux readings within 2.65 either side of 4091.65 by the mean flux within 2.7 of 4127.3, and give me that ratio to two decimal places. 0.98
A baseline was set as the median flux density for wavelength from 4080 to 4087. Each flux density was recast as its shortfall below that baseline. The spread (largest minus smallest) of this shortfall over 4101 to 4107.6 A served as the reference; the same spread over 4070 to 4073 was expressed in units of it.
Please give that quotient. 0.3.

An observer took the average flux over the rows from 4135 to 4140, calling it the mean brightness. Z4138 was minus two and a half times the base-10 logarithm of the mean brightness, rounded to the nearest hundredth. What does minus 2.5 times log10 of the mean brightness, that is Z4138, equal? -4.93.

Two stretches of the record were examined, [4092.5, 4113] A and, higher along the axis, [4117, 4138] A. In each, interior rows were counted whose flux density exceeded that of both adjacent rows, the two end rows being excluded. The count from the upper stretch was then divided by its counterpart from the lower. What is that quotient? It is 0.60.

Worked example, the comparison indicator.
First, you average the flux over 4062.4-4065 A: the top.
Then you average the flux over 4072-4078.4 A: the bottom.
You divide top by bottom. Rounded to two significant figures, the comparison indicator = 0.83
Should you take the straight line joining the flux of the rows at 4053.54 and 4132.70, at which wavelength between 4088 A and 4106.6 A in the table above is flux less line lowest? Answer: 4101.42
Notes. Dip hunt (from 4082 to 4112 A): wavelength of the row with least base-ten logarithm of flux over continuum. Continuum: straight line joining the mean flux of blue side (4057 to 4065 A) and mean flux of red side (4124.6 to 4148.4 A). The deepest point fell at 4101.42 A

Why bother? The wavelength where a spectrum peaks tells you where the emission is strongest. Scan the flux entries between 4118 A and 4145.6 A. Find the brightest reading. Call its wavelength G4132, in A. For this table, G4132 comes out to 4138.42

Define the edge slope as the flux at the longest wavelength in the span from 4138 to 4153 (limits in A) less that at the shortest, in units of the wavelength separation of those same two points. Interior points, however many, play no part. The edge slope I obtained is -1.0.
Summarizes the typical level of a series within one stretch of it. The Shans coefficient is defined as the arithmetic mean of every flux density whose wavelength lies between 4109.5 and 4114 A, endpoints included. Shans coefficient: 87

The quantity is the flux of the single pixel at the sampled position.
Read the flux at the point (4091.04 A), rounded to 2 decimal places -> 90.14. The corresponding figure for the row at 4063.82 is 63.98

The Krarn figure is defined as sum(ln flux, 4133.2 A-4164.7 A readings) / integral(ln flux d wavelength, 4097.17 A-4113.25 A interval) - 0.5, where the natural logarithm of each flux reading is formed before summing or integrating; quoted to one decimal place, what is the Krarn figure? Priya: 1.6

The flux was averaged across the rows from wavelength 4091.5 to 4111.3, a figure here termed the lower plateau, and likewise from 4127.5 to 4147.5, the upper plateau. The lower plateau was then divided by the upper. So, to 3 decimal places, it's 0.920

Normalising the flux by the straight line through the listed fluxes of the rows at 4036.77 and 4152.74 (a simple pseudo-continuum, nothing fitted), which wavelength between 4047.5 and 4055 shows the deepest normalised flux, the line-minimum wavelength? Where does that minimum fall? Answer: 4054.47 A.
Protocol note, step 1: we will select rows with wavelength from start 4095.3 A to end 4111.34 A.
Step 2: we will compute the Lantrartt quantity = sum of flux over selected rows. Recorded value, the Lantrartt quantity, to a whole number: 1327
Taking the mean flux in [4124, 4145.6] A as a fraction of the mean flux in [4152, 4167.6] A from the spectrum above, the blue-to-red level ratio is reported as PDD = 0.97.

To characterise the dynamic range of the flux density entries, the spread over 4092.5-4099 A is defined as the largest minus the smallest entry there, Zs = 20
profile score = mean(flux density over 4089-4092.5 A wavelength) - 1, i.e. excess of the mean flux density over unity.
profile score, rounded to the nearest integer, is 90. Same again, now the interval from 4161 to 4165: 92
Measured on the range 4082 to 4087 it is 90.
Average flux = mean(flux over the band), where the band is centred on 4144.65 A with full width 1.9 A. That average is 79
